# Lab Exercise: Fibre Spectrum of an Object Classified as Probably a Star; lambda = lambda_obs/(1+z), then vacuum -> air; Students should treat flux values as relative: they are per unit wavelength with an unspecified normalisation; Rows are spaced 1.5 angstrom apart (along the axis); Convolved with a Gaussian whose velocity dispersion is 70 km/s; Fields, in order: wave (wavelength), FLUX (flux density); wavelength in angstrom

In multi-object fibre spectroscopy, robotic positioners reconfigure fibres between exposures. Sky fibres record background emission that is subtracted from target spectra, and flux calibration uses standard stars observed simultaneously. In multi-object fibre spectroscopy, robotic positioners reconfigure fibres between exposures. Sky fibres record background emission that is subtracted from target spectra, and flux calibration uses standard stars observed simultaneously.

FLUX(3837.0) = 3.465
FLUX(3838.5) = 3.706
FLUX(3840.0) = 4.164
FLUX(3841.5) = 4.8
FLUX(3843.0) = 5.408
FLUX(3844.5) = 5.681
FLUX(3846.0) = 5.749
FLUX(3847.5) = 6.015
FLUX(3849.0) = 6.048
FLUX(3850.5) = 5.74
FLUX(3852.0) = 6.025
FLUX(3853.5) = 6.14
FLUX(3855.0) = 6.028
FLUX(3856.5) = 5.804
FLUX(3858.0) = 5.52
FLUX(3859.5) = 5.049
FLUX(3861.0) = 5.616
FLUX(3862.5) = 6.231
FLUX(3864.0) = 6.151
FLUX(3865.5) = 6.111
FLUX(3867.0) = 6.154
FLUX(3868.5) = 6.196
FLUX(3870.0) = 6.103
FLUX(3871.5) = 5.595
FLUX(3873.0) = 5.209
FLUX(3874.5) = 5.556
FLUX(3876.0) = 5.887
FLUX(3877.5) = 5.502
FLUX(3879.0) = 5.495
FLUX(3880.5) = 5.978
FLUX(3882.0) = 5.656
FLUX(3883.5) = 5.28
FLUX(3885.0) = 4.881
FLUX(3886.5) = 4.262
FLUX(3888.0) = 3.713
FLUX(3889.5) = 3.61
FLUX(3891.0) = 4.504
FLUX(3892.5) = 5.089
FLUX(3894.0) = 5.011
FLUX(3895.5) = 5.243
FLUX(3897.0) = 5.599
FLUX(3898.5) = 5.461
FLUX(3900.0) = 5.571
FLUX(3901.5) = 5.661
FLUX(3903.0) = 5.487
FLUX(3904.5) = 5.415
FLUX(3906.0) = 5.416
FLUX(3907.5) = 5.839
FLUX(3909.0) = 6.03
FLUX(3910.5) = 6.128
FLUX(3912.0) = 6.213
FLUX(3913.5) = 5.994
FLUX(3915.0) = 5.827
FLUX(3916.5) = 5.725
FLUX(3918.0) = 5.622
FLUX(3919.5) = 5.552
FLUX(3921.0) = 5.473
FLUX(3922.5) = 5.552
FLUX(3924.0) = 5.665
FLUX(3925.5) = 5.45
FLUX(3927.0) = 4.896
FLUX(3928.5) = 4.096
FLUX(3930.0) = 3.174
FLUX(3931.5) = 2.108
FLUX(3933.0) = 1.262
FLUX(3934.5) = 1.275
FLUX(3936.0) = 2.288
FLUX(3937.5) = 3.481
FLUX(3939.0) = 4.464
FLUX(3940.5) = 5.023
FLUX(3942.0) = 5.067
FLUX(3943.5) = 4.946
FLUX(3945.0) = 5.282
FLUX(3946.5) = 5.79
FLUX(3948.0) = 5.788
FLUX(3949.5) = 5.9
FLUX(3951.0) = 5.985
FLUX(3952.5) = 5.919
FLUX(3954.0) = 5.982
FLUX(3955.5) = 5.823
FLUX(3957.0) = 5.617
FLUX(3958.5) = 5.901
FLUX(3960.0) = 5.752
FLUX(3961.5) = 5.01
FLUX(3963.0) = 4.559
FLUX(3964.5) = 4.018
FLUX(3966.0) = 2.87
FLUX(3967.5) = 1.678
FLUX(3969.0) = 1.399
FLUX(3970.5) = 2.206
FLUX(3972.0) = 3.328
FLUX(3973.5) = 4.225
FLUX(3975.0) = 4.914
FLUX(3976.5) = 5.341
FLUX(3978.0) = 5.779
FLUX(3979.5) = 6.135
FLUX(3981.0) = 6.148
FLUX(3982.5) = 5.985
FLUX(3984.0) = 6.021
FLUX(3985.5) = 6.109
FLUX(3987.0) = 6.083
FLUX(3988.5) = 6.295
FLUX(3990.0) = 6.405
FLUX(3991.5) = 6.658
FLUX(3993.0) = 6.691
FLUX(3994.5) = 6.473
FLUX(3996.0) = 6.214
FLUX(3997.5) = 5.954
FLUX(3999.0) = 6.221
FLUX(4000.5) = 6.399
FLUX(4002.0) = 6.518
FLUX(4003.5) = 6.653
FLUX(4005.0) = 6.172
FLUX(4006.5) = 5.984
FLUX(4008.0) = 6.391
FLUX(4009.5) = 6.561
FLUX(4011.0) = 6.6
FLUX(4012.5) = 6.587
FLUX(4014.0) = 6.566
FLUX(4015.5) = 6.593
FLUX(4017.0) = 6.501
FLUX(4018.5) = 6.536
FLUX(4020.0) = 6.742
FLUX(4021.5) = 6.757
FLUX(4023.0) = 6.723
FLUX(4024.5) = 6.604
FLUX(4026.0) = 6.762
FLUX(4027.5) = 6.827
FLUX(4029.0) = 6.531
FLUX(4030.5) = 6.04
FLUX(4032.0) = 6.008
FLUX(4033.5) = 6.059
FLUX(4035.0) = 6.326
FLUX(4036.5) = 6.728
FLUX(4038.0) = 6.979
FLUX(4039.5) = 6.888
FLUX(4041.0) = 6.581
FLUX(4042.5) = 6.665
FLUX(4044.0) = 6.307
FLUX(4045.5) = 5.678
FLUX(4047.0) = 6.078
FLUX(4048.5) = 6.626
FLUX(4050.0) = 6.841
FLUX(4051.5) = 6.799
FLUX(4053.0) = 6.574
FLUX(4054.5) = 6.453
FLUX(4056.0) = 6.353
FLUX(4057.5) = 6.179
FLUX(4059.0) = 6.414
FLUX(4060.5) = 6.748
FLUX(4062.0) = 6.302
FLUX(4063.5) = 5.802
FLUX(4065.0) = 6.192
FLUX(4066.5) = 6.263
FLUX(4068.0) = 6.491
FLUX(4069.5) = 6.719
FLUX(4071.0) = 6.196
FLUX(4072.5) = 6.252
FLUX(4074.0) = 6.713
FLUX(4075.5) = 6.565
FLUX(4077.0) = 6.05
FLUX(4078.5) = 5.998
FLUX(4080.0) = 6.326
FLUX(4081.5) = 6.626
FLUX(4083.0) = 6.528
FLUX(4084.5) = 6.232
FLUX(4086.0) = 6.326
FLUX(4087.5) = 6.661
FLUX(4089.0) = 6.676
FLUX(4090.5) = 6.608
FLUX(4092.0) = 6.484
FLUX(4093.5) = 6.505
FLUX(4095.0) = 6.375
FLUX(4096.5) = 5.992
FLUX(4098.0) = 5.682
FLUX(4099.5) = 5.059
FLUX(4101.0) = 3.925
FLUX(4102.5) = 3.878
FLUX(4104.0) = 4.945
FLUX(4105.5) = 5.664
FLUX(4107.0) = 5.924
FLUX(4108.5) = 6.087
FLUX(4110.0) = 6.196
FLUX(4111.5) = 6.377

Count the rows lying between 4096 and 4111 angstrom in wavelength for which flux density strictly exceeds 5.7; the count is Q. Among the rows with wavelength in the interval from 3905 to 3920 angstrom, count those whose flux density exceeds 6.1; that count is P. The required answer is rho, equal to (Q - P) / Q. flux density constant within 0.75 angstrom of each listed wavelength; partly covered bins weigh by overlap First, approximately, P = 2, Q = 4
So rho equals 0.5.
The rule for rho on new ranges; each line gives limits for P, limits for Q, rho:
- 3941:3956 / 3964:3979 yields 1.0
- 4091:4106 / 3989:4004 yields 0.7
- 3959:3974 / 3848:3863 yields 1.0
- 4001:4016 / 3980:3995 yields 0.1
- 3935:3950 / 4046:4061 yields 1.0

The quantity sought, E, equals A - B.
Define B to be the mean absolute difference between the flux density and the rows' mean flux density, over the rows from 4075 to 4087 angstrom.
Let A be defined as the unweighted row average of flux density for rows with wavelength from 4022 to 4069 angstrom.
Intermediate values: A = 6.45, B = 0.18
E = 6.26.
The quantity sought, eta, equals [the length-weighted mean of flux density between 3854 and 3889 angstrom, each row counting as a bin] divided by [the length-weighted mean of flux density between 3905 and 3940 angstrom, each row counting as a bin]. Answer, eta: 1.2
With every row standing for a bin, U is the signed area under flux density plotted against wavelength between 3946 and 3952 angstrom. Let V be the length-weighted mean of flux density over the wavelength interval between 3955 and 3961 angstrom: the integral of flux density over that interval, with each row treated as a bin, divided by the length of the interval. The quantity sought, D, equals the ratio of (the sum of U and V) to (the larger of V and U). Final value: 1.16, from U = 35.2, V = 5.7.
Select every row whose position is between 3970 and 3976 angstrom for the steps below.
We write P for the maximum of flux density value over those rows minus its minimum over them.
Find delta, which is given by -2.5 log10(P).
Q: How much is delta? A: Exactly -1.1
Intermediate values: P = 2.7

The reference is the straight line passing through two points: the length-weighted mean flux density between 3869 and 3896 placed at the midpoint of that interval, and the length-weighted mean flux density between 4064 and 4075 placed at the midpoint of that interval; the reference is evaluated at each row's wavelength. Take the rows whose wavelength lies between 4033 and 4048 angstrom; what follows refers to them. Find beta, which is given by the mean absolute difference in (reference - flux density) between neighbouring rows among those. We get 0.31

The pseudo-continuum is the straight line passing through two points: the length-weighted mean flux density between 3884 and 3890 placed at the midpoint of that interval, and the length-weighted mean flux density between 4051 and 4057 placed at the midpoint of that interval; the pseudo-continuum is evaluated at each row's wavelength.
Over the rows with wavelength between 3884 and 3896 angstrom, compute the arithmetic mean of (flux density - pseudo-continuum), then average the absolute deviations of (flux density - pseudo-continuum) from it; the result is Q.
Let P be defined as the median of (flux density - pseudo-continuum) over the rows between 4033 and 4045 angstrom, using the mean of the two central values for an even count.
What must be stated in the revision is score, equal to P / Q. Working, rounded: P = 0.28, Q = 0.496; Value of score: 1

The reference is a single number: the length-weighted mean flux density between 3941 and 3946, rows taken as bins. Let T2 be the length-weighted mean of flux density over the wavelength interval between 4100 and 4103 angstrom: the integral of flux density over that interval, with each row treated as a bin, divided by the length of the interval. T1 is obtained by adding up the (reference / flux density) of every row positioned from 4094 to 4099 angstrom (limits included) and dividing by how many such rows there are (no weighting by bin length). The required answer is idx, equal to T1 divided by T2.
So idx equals 0.21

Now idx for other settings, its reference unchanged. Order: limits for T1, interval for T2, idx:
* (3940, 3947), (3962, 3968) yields 0.29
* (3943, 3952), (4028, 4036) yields 0.15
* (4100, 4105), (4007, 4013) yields 0.19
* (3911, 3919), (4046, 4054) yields 0.13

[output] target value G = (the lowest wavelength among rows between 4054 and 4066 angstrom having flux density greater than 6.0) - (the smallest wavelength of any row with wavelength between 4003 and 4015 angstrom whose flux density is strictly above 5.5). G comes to 51.0 angstrom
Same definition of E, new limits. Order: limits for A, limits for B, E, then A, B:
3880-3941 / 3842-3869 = 4.59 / 4.85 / 0.27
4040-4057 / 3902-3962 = 5.52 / 6.45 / 0.93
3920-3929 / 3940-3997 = 4.19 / 5.19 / 1.00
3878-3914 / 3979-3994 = 5.11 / 5.31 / 0.21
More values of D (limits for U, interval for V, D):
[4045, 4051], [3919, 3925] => 1.15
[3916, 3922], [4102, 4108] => 1.16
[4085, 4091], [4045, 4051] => 1.16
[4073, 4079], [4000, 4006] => 1.17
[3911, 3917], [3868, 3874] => 1.16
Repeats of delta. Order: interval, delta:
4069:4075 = 0.7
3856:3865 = -0.2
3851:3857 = 1.2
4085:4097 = 0.4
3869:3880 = 0.1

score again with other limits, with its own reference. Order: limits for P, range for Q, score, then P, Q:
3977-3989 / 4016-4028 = 7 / 0.52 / 0.077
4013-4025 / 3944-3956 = 5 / 0.61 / 0.128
